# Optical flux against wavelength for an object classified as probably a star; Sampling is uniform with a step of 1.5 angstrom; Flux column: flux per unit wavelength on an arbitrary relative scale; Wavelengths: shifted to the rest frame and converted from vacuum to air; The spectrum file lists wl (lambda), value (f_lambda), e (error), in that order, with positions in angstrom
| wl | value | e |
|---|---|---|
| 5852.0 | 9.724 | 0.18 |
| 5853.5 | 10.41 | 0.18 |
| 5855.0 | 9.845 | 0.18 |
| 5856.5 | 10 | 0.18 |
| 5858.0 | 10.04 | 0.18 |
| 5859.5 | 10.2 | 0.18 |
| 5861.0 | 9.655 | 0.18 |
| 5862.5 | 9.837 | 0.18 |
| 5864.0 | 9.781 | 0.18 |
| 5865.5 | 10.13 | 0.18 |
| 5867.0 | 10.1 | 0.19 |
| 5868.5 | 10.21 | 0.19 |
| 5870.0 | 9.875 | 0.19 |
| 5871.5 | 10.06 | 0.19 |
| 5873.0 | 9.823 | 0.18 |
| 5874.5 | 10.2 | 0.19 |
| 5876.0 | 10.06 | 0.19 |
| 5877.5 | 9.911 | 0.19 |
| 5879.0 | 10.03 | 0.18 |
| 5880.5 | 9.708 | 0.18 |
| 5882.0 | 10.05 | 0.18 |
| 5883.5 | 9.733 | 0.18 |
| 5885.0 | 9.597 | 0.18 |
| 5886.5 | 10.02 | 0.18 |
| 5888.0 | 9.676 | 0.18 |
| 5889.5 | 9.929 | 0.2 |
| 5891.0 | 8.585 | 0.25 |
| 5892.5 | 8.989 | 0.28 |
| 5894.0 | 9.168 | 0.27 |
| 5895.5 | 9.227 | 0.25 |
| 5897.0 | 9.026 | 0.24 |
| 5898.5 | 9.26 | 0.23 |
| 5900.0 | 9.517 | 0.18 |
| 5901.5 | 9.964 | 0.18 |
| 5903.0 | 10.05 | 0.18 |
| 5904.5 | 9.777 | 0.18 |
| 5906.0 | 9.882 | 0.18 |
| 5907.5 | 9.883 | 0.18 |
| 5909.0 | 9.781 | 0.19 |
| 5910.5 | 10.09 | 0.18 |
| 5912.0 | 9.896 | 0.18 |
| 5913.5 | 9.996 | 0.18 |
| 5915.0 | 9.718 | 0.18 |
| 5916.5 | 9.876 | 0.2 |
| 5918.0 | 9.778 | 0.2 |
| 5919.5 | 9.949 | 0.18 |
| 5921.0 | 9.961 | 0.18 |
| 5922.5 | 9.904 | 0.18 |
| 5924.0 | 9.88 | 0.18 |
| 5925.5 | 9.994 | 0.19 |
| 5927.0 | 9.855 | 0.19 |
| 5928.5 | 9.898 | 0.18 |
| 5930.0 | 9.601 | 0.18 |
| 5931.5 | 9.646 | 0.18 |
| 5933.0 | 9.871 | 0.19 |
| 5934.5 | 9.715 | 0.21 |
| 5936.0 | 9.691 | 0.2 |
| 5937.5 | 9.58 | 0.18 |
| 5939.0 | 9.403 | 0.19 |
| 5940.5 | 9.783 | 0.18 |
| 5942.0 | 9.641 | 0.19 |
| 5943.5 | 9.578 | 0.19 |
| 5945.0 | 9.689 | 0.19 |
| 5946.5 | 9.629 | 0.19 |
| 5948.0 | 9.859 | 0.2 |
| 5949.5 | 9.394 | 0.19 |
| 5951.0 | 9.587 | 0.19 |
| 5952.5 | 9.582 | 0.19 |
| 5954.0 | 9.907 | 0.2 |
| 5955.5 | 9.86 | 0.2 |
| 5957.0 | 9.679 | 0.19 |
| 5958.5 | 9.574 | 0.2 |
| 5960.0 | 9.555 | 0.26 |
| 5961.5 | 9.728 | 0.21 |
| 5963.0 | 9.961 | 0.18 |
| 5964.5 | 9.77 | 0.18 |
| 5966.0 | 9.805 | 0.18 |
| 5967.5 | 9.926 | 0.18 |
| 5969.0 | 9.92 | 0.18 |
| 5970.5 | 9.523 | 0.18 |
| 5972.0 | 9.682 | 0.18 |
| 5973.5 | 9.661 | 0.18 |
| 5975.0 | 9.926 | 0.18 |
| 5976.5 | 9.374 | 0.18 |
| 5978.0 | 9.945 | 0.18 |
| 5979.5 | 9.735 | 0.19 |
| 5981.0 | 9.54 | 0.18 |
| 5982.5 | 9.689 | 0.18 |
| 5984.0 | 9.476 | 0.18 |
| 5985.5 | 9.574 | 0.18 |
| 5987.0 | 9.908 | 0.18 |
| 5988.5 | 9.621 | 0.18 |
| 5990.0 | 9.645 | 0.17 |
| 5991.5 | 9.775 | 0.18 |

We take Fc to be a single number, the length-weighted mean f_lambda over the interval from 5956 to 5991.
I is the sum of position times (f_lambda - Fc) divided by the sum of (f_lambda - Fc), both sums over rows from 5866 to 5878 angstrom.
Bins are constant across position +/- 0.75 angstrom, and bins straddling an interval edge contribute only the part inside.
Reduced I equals 5871.9 angstrom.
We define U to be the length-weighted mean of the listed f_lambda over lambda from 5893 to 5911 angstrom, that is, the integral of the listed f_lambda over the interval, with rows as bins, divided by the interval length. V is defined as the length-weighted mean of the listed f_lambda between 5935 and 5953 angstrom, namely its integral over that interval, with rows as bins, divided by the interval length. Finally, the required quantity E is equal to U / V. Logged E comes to 1.00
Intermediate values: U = 9.62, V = 9.6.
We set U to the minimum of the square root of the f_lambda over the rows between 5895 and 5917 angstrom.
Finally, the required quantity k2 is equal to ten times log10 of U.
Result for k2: 4.78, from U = 3.00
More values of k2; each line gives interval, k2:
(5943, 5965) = 4.86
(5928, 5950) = 4.86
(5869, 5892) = 4.67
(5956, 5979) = 4.86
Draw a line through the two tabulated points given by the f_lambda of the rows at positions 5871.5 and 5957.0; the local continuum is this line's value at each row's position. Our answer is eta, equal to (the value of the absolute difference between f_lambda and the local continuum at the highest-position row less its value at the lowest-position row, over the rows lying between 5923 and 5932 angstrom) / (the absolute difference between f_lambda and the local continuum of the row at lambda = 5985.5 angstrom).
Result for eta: 4.21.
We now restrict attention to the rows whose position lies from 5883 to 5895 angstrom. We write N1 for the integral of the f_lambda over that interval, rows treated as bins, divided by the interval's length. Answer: 9.5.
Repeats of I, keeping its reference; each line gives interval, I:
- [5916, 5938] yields 5921.8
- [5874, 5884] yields 5877.6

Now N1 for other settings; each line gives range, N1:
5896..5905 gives 9.6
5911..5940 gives 9.8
